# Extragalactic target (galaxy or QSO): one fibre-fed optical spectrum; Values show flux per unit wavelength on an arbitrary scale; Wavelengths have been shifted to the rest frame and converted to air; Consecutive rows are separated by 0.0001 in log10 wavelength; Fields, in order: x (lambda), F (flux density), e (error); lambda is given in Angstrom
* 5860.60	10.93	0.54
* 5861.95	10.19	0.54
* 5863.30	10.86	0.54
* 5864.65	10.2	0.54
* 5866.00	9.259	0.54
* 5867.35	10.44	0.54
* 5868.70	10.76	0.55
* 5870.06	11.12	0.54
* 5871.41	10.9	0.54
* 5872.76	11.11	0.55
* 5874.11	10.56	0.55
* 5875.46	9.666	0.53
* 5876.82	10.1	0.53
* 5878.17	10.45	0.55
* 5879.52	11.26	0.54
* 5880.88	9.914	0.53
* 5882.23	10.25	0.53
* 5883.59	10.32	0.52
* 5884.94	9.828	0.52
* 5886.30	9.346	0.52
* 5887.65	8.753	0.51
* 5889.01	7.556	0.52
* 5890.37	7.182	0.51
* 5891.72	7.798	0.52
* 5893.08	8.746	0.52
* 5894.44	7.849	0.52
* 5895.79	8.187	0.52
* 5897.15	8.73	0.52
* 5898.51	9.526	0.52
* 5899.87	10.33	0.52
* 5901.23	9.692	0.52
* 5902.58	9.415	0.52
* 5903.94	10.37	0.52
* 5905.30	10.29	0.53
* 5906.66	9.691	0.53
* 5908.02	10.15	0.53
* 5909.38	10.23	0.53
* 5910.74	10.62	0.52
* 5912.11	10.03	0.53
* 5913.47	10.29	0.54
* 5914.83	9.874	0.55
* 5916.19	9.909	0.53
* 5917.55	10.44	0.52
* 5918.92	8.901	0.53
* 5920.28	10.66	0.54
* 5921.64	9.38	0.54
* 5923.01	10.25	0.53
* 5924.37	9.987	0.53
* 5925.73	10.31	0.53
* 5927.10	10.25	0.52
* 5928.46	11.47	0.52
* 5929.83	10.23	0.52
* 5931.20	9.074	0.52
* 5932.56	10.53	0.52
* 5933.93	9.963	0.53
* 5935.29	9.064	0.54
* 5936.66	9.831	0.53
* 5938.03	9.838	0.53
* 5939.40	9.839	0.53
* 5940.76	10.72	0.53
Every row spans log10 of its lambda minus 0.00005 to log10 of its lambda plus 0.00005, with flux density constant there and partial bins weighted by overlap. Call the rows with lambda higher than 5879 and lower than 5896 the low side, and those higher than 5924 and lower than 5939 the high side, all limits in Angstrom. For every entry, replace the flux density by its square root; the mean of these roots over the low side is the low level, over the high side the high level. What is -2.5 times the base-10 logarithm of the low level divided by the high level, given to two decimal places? 0.06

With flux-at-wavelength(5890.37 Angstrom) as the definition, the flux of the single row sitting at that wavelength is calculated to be 7.182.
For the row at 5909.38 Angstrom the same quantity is 10.23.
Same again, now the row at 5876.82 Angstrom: 10.1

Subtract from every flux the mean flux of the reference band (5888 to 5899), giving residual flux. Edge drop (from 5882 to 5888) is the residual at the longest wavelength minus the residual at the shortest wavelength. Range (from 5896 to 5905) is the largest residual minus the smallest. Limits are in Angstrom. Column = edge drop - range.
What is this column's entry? -3.1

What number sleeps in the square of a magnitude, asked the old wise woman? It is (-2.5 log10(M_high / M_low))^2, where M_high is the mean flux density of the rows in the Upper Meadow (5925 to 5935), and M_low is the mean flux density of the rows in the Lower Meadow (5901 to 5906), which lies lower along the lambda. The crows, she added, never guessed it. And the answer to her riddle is 0.001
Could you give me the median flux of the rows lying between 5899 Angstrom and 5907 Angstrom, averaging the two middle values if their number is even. 10.0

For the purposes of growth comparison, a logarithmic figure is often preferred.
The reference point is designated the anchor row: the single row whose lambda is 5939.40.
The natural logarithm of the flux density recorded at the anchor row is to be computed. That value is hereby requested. 2.29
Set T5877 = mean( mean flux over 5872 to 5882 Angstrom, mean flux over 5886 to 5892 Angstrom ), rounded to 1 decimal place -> 9.3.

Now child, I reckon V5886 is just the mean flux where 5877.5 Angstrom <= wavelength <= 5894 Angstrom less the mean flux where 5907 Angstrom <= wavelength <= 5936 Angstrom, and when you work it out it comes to -0.8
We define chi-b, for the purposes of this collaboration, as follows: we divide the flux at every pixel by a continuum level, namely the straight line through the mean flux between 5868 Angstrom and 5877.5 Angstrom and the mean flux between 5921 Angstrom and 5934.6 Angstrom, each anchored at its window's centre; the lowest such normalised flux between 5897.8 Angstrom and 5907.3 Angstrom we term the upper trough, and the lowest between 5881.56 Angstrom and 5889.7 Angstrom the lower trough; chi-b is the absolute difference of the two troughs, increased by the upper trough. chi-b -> 1.10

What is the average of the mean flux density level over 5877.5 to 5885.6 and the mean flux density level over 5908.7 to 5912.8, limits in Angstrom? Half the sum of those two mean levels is 10.3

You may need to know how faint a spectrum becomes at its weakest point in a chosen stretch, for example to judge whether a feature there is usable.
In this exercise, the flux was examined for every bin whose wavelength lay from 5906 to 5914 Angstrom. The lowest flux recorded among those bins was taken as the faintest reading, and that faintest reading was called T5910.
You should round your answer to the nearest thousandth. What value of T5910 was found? 9.691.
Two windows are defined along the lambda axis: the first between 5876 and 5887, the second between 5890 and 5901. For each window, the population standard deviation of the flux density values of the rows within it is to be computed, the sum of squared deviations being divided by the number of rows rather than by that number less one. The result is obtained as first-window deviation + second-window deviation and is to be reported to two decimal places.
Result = 1.47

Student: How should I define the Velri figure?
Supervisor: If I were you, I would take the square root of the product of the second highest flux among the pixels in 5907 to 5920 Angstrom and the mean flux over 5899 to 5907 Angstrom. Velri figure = 10.20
